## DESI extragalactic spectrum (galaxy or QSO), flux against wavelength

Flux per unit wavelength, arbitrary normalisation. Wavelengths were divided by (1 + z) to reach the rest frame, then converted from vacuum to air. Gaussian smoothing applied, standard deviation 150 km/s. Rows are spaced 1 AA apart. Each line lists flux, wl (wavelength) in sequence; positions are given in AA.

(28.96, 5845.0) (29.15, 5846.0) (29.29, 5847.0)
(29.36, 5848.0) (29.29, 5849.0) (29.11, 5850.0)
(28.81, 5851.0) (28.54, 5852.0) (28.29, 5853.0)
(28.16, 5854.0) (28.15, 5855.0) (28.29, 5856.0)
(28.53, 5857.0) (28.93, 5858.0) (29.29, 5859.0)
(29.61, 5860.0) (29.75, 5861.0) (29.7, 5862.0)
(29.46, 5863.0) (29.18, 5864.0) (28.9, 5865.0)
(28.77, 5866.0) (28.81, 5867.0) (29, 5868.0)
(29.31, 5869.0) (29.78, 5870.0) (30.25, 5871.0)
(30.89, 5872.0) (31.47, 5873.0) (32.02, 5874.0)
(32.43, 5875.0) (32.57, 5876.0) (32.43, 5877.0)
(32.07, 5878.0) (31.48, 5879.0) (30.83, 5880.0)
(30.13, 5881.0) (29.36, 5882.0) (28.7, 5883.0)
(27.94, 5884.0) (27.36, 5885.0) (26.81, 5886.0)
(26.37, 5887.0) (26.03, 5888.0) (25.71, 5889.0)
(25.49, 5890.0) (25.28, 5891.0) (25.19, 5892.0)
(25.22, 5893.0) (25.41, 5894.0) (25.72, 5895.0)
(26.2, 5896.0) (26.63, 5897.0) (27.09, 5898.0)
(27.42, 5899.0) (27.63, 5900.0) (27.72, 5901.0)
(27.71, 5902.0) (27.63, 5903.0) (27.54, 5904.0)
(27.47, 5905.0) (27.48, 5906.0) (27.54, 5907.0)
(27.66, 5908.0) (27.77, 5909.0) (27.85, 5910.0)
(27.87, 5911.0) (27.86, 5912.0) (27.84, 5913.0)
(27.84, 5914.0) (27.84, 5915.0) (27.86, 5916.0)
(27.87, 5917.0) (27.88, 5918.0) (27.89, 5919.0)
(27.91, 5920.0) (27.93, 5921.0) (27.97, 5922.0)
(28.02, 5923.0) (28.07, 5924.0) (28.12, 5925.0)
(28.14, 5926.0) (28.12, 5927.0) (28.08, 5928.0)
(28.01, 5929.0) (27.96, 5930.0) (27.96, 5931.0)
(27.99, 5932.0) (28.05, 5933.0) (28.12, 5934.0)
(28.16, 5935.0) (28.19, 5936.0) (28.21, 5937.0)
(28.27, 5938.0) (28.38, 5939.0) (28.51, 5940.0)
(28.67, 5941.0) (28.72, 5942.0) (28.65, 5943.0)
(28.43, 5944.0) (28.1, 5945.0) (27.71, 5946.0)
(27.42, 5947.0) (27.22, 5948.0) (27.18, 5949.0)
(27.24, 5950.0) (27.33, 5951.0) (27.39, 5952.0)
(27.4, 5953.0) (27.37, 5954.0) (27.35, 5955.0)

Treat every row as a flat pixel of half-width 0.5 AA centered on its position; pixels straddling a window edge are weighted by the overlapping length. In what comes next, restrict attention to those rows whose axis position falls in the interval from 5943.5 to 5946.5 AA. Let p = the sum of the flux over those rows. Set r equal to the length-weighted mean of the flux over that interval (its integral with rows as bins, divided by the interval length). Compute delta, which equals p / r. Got 3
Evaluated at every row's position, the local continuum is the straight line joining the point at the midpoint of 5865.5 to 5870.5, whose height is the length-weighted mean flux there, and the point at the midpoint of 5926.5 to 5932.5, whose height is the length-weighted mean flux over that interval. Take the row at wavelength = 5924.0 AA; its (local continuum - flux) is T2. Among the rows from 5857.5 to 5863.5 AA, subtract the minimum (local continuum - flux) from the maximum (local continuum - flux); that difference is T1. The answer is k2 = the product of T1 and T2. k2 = 0.0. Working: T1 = 0.9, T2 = 0.0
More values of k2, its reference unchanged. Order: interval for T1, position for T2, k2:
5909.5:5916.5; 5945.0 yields 0.0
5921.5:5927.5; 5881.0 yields -0.3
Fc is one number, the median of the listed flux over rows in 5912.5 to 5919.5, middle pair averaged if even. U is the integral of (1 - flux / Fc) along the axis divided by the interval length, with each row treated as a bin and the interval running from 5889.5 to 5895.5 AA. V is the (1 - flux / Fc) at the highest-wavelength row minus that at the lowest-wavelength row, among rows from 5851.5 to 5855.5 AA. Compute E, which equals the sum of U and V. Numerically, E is 0.103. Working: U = 0.089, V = 0.01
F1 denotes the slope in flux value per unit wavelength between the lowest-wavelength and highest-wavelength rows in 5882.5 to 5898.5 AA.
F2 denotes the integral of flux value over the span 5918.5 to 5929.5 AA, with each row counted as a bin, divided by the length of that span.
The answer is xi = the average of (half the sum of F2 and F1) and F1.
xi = 6.93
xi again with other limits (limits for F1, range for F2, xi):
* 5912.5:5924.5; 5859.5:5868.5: 7.33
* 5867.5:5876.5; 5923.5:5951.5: 7.34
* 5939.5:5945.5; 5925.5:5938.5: 6.96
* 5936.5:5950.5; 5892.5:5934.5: 6.84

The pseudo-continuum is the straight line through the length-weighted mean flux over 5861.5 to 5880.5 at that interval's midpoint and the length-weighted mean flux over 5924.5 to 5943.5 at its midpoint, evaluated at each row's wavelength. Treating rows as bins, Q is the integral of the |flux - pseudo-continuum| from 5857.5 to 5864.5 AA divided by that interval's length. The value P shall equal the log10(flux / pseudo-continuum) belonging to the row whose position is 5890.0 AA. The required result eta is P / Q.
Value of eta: -0.05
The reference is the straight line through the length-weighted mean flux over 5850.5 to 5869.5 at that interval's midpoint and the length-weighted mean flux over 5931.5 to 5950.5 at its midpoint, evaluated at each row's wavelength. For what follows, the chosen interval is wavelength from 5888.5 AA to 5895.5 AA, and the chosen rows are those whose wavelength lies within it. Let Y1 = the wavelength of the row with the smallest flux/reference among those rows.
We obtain 5892.0 AA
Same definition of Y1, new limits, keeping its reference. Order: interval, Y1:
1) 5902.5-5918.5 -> 5905.0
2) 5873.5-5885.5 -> 5885.0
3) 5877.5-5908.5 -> 5892.0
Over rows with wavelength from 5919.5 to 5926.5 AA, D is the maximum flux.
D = 28.14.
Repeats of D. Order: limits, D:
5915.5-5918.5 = 27.88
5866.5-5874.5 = 32.02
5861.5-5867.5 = 29.7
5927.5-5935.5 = 28.16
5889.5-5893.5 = 25.49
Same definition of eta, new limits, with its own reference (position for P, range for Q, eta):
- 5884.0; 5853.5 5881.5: -0.02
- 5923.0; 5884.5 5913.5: 0.00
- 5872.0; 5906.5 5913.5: 0.00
